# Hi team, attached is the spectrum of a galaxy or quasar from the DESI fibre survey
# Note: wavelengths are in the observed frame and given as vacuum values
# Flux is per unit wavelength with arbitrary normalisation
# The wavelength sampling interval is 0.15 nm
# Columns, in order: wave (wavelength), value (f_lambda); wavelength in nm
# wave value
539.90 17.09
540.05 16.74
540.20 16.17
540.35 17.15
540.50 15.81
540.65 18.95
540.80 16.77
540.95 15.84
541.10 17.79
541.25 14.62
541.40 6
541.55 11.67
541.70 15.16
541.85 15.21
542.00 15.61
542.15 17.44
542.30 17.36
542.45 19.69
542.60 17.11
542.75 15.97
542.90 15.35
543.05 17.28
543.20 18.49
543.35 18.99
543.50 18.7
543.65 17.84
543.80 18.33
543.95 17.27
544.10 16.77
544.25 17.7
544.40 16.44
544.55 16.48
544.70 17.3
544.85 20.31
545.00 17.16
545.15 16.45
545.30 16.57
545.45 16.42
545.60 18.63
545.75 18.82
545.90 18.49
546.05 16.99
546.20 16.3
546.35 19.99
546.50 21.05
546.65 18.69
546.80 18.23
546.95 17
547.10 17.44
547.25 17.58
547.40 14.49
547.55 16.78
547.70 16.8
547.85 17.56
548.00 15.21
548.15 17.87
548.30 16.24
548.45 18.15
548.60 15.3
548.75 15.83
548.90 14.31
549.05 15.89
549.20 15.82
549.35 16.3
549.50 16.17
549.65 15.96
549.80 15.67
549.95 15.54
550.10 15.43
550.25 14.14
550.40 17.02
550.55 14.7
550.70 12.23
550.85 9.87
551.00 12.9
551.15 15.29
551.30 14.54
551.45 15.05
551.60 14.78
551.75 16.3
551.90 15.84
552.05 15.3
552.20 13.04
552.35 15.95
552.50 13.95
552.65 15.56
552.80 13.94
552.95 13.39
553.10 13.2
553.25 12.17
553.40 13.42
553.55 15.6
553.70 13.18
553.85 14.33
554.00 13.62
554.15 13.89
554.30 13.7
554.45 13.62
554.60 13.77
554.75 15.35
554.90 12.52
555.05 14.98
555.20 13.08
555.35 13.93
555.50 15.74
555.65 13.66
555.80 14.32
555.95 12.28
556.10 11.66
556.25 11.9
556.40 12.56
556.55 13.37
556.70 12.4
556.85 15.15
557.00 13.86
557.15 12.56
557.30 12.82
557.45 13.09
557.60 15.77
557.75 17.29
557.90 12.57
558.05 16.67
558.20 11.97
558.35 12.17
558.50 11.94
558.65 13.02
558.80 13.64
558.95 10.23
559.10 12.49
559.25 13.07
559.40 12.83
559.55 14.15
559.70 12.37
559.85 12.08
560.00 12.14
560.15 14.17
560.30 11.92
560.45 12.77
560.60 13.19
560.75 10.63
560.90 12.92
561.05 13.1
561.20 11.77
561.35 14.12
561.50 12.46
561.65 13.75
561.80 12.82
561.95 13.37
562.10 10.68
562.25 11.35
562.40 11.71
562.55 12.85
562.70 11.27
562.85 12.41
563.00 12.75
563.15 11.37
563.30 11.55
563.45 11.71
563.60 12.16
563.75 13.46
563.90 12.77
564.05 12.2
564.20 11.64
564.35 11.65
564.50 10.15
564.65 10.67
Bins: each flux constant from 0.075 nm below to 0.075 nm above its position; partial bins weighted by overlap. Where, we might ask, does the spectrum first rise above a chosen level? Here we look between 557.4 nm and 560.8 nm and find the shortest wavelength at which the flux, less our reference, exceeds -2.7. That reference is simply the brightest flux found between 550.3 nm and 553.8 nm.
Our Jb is 557.60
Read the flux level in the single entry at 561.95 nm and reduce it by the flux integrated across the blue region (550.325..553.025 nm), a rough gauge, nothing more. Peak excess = -25.6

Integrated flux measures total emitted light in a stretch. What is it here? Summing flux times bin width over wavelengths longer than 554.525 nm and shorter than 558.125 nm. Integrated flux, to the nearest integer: 50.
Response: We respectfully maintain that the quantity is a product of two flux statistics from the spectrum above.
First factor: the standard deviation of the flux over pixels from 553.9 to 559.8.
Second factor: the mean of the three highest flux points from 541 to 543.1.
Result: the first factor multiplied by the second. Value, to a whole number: 26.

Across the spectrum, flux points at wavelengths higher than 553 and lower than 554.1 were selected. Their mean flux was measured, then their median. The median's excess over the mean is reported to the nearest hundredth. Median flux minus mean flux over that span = -0.23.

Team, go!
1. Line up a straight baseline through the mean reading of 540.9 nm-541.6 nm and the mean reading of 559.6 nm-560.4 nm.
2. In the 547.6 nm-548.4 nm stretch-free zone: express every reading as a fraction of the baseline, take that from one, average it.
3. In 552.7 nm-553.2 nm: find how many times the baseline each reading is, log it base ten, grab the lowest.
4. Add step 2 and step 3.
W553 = -0.28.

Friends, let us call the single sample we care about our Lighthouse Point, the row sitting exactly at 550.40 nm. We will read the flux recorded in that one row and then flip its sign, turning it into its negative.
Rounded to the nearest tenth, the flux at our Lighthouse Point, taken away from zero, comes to -17.0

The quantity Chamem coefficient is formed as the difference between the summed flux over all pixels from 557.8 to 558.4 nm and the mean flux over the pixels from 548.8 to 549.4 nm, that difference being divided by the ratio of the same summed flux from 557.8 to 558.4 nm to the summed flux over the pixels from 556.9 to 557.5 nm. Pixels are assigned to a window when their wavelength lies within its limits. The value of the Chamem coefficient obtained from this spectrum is 37.1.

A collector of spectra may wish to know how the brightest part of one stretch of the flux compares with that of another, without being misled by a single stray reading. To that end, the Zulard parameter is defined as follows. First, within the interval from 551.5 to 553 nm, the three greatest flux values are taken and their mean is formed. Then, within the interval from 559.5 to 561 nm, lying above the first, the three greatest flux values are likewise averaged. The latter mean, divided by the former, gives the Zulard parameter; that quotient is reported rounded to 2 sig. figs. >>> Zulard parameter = 0.86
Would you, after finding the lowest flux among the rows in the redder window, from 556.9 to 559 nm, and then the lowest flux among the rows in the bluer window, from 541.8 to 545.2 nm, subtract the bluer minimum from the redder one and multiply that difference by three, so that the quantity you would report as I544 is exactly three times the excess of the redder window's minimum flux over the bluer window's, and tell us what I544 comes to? -14.9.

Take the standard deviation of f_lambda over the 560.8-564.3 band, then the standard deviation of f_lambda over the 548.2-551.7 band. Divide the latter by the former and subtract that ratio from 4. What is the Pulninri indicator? 2.1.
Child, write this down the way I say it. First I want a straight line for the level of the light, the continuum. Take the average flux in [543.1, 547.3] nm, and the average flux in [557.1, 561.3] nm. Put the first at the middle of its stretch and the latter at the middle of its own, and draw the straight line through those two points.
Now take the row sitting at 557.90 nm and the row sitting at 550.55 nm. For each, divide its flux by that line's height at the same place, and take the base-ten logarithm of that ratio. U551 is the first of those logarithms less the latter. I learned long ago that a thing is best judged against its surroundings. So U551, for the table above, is 0.008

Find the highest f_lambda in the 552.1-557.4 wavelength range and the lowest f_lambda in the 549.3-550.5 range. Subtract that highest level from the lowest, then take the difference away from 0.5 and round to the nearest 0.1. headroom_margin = 2.3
